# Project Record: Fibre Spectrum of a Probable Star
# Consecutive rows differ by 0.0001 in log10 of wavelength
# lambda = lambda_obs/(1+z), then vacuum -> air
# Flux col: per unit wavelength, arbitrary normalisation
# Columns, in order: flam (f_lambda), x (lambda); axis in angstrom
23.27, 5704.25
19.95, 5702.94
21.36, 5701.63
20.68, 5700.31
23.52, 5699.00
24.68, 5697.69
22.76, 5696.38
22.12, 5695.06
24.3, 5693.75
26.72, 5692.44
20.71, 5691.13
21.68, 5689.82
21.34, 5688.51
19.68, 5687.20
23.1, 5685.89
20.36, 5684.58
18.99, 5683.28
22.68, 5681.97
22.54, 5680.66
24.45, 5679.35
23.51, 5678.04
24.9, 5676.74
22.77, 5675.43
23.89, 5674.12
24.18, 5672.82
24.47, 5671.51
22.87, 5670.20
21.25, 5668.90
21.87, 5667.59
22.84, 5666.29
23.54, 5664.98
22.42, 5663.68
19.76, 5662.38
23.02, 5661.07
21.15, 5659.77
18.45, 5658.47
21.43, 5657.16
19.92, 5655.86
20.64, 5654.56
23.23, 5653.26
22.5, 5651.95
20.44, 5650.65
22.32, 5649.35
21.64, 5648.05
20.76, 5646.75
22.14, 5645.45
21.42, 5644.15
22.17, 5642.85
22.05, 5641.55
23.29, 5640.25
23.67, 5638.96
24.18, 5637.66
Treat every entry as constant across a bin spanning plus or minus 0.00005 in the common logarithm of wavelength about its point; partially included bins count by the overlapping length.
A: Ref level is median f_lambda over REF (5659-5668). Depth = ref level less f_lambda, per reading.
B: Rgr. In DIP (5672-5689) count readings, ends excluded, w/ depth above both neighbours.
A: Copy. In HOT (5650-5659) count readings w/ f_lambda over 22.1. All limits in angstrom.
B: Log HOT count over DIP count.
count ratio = 0.4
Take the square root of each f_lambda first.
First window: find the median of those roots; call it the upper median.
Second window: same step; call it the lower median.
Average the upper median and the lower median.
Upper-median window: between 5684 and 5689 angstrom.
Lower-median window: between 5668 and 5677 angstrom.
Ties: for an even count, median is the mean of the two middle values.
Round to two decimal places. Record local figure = 4.73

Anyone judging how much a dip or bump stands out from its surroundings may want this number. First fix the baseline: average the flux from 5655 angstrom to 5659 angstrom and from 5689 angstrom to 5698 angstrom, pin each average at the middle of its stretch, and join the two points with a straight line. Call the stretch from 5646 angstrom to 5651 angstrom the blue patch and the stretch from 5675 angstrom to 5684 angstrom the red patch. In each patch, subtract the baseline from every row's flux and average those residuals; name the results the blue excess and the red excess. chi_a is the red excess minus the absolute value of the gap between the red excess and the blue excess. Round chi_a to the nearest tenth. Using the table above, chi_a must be -0.4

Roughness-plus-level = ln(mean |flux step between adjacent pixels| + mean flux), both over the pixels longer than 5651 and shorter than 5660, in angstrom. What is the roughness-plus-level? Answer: 3.13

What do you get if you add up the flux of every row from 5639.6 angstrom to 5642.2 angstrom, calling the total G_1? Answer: 45.3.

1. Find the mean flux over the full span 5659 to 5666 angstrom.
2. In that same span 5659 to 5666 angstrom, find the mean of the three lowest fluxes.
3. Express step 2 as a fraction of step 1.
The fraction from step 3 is 0.961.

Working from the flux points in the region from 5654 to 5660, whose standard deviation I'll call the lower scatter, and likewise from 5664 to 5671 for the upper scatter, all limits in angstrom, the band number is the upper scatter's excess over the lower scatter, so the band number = -0.3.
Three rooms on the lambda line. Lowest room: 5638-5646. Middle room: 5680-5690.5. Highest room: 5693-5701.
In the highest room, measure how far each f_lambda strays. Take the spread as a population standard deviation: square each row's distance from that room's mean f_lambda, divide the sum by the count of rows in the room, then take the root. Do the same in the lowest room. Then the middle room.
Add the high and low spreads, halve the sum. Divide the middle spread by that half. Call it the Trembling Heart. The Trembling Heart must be 1.32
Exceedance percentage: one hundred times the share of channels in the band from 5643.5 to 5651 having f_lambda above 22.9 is 0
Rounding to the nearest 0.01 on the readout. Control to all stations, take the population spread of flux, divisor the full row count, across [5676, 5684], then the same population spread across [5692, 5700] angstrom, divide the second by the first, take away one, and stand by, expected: -0.23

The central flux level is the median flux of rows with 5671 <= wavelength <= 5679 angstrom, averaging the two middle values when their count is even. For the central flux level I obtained 24.0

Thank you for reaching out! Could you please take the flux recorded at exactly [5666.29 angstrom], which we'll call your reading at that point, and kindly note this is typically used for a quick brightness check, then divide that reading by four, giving 5.7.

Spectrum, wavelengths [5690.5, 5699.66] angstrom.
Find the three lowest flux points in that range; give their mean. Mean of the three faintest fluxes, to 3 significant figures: 21.9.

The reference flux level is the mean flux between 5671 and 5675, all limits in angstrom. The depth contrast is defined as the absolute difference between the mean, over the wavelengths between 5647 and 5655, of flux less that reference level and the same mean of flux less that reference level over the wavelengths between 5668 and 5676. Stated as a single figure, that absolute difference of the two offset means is 1.4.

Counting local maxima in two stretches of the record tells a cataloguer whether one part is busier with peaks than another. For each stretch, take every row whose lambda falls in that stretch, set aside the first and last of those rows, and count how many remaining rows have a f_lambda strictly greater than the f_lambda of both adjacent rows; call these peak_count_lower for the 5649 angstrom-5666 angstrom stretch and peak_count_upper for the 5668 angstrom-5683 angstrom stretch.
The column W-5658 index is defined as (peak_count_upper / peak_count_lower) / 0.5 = 2.00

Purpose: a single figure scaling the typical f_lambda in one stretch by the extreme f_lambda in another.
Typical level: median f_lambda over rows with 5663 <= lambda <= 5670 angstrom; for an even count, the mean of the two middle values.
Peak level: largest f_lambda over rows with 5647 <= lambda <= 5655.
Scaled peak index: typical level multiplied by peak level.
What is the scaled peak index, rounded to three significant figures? 521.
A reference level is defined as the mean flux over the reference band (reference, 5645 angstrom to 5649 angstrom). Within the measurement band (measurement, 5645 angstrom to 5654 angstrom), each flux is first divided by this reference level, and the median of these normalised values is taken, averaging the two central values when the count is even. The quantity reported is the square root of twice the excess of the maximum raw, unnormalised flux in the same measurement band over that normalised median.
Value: 6.66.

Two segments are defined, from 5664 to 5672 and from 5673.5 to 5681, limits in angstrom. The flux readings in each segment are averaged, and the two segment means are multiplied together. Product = 540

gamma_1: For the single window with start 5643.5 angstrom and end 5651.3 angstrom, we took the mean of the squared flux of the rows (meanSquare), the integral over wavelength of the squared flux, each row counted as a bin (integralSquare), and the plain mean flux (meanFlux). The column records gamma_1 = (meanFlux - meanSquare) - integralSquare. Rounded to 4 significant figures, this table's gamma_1 -4034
